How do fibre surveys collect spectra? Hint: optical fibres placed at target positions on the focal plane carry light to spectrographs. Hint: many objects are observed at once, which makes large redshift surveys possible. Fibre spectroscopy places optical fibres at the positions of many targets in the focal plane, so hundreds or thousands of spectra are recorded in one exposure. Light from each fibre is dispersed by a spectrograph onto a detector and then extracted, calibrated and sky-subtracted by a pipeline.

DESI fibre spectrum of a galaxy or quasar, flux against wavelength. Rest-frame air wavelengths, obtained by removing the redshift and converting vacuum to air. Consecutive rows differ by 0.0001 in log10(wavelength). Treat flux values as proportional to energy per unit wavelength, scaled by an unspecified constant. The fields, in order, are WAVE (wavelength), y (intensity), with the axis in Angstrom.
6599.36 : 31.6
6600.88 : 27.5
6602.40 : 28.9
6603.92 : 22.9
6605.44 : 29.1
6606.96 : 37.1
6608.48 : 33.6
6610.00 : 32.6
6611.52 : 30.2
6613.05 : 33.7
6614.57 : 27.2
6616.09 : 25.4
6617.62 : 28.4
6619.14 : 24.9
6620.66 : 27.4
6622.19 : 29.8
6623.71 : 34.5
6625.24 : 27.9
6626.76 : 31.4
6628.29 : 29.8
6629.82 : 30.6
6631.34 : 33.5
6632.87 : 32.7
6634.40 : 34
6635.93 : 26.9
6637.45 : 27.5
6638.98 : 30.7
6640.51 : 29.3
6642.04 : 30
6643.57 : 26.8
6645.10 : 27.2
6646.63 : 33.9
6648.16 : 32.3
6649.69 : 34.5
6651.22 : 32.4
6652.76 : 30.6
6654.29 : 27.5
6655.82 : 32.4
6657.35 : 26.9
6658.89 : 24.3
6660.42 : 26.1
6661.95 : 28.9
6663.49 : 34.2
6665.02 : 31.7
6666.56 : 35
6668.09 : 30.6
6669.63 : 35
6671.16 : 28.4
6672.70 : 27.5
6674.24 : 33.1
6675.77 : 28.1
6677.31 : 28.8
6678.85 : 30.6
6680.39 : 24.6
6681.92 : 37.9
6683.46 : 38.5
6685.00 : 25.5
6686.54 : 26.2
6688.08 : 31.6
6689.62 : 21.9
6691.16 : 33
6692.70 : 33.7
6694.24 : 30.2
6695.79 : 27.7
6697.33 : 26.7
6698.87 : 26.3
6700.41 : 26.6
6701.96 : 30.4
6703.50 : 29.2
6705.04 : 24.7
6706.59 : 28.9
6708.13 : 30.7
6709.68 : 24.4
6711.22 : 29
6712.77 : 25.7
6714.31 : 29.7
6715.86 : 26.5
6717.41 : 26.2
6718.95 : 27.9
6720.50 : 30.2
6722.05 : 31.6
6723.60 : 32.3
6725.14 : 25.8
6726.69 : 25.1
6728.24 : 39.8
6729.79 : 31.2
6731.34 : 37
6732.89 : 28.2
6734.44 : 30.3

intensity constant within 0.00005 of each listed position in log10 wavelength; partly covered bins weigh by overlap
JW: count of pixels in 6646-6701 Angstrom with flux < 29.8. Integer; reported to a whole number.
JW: 17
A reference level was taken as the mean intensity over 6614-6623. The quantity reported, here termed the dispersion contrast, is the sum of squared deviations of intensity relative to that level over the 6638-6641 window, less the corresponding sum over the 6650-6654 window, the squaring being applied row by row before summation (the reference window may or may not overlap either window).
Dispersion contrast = -22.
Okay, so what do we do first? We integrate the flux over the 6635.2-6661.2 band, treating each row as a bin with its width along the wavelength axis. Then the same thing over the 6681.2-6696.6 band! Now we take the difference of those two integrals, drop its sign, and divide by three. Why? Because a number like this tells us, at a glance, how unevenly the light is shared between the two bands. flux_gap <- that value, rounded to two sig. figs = 98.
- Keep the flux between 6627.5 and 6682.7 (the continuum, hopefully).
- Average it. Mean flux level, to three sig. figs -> 30.4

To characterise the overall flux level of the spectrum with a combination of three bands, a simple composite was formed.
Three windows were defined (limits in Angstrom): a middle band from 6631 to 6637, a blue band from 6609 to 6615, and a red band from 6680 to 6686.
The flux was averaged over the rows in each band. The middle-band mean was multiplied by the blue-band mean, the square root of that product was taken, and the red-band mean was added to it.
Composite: 63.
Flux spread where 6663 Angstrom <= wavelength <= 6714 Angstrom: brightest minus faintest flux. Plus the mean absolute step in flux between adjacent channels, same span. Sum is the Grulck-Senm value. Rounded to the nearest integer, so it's 21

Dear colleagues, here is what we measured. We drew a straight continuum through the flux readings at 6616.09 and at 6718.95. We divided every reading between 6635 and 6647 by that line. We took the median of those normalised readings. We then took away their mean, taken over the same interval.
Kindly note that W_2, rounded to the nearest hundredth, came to -0.02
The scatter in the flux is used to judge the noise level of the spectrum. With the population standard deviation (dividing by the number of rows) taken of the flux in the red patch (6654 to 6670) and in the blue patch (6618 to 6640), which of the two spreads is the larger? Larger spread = 3.6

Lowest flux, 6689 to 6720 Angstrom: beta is 21.9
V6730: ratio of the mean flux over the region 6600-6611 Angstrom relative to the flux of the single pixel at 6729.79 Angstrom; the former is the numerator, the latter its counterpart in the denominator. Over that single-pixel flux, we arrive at 0.97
